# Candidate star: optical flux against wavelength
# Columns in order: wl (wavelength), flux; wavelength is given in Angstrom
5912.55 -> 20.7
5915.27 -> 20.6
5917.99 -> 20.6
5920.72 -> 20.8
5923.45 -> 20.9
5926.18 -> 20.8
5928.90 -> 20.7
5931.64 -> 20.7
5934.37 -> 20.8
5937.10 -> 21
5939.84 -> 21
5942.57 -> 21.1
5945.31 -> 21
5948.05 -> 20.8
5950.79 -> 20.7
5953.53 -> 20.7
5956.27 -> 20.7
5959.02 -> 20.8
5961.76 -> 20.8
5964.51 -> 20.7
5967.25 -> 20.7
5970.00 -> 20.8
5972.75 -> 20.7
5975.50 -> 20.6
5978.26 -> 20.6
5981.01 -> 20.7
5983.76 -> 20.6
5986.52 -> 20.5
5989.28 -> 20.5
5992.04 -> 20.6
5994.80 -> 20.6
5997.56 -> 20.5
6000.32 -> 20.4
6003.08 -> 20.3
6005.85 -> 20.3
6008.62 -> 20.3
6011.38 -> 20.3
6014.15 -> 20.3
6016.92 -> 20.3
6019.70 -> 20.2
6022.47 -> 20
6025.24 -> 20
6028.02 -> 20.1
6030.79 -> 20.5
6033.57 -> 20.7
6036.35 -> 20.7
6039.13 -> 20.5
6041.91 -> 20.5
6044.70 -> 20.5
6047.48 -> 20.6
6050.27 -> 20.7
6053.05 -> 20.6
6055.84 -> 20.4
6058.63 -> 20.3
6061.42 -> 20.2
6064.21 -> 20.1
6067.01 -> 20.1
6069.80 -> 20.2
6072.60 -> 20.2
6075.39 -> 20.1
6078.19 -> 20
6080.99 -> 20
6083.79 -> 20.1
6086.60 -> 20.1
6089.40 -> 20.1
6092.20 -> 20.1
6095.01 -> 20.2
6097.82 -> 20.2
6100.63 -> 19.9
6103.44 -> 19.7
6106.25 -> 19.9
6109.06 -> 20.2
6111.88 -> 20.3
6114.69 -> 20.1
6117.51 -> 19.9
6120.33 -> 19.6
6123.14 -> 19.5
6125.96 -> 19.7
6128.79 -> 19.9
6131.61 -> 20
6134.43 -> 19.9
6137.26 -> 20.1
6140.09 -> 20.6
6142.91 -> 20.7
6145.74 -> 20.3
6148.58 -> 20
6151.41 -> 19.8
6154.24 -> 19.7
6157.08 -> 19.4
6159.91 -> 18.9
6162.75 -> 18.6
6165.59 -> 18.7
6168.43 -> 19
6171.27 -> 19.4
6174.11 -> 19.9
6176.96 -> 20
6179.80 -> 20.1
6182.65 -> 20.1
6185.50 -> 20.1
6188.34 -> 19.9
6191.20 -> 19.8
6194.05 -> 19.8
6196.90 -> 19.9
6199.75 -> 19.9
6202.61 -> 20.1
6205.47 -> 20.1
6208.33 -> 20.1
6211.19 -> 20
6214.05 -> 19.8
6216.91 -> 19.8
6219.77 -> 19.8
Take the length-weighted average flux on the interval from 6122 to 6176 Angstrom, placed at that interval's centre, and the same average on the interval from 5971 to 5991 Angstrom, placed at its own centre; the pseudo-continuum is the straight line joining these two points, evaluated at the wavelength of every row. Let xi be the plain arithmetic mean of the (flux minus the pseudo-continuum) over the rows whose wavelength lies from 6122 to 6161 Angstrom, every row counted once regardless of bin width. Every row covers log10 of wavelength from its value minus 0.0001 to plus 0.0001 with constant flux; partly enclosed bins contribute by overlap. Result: 0.16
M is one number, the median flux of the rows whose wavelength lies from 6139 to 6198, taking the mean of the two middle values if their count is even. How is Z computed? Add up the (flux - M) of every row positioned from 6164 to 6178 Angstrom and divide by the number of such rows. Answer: -0.50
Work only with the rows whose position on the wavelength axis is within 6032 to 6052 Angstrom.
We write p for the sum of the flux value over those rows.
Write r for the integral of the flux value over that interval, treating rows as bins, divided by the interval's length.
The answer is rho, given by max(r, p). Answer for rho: 144.2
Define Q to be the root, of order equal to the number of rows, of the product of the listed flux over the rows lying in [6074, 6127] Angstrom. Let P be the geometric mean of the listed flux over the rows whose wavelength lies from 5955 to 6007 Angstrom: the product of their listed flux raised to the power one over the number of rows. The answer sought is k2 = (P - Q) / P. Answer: 0.030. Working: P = 20.6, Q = 20.0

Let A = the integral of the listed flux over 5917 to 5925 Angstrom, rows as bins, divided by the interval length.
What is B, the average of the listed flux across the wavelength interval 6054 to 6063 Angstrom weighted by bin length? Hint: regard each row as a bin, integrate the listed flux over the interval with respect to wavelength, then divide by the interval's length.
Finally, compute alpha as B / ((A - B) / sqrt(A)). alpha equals 209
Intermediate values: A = 20.8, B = 20.3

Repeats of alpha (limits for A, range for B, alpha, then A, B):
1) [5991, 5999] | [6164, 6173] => 57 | 20.6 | 19.1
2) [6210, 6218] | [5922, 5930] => -98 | 19.9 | 20.8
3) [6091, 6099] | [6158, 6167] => 61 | 20.2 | 18.8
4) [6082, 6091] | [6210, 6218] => 394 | 20.1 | 19.9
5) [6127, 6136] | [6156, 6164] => 89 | 19.9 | 19.0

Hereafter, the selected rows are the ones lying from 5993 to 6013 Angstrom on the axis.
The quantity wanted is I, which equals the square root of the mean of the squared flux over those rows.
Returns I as 20.4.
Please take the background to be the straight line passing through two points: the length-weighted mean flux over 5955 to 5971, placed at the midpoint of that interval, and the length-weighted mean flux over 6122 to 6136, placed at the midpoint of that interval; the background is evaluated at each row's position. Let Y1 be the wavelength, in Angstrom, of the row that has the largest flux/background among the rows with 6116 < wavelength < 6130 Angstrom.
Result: 6128.79 Angstrom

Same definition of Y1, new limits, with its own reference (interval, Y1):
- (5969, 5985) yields 5970.00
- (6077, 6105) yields 6097.82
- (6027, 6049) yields 6036.35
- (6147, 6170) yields 6148.58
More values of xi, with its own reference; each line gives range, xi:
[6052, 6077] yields 0.10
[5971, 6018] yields -0.05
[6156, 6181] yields -0.25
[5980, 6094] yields 0.04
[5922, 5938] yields -0.06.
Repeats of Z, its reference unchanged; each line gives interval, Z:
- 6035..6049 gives 0.66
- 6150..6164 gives -0.62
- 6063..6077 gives 0.24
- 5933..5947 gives 1.08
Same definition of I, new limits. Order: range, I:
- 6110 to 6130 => 19.9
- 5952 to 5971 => 20.7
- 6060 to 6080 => 20.1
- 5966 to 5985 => 20.7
